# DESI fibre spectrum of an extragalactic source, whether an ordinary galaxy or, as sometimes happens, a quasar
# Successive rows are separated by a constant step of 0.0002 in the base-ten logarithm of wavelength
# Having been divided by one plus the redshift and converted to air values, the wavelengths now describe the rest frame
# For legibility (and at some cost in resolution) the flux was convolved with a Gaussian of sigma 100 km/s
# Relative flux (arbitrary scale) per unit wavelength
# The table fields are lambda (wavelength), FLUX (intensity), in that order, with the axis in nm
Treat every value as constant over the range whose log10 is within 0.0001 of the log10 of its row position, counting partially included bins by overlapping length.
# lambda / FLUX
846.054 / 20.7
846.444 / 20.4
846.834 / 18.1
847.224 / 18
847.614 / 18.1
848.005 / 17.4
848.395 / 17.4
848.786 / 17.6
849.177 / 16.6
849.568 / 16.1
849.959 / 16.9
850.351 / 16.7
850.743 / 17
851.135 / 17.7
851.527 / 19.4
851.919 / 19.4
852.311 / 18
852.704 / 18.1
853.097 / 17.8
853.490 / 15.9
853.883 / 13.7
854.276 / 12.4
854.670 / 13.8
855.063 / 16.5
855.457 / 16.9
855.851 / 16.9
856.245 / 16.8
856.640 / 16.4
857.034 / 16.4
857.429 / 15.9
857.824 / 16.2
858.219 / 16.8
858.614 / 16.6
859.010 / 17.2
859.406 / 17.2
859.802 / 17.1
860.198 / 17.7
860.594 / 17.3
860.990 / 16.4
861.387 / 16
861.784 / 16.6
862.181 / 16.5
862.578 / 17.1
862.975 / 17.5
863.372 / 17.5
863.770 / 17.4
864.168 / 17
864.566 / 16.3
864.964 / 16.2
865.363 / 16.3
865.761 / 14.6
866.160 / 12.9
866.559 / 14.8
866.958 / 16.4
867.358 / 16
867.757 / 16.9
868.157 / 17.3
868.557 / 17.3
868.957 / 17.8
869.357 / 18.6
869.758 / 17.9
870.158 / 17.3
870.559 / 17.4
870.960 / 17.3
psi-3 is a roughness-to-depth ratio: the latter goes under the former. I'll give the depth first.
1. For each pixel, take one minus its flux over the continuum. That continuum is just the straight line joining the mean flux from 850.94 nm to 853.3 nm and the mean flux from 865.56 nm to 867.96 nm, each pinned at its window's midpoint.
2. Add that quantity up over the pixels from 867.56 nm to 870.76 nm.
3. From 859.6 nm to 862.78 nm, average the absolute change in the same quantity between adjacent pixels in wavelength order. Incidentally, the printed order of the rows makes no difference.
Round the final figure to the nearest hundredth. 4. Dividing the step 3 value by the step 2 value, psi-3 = -0.02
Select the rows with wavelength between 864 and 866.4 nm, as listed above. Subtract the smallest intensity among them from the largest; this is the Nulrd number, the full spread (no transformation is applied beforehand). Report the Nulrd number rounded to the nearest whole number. 4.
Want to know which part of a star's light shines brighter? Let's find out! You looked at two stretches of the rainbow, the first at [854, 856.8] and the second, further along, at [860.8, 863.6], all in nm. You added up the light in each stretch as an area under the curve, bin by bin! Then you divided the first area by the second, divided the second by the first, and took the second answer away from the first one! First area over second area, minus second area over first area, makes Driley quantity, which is -0.15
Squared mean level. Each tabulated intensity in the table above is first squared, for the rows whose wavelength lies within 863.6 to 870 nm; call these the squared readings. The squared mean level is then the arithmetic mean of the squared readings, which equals 274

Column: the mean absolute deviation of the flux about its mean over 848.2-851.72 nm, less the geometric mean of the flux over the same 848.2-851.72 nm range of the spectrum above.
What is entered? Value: -16.6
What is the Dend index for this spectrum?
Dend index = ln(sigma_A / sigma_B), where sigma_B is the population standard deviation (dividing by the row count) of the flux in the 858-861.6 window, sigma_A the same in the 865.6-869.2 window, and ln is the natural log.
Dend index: 1.1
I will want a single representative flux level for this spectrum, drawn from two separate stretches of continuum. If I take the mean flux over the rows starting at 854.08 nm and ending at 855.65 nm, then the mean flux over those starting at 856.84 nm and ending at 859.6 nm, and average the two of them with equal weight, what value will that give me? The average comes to 15.8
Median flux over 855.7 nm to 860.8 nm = 16.8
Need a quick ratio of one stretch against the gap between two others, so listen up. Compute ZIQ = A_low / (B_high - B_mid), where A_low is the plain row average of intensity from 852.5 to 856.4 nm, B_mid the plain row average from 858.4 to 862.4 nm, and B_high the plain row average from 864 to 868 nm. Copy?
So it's -14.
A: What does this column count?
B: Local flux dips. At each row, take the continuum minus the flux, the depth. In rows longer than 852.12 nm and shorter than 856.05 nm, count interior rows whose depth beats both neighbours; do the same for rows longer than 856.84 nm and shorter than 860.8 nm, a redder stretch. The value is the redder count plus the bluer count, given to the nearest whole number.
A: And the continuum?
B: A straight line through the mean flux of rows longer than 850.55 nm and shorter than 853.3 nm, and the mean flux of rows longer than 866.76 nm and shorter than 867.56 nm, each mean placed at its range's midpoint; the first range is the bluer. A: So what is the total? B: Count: 4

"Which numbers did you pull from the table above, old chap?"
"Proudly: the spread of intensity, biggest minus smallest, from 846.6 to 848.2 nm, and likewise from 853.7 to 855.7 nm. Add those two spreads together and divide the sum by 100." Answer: 0.052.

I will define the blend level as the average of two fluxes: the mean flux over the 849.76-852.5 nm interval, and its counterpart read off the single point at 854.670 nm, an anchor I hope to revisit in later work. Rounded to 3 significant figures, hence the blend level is 15.8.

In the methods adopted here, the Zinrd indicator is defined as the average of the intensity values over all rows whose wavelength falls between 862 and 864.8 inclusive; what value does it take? 17.0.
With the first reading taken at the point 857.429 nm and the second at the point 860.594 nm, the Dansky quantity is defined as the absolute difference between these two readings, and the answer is 1.4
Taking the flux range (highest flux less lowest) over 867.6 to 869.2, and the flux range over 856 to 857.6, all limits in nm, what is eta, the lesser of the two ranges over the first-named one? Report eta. 1.00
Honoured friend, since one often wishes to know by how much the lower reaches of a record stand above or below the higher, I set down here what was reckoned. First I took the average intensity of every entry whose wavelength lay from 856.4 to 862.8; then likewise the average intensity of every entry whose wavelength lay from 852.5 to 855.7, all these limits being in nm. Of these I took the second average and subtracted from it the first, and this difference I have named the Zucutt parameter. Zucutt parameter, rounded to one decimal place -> -1.1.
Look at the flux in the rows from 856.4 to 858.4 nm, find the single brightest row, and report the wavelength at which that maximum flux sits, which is 858.219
